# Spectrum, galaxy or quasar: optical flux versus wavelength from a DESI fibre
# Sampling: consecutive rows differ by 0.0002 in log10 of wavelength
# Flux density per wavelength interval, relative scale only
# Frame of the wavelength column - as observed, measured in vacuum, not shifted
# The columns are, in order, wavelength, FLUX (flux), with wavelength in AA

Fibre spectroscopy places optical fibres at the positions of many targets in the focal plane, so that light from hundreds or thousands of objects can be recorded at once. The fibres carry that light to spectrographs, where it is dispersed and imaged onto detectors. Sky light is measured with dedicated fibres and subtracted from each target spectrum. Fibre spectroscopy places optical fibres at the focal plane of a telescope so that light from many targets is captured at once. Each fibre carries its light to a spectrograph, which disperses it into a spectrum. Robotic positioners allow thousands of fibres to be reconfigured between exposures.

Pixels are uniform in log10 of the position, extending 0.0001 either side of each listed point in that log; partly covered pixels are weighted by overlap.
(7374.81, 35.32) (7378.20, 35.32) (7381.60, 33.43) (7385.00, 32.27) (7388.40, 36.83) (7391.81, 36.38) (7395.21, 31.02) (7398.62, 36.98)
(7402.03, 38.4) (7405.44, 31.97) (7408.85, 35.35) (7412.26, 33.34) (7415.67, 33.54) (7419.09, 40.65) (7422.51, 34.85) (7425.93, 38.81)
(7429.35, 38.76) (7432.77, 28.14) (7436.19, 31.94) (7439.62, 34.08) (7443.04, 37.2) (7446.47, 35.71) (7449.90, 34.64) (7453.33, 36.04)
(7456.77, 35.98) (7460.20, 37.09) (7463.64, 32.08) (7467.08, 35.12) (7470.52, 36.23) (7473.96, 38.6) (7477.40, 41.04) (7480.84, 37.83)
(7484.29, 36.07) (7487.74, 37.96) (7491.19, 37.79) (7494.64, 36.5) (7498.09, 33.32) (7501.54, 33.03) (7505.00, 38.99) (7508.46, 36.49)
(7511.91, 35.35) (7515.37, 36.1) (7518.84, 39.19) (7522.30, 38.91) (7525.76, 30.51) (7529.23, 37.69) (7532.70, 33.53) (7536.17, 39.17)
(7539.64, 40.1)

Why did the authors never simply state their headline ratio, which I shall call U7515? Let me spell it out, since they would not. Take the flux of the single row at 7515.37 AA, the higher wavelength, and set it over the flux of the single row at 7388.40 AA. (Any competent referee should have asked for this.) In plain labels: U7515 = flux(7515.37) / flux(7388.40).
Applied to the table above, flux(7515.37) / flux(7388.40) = 0.98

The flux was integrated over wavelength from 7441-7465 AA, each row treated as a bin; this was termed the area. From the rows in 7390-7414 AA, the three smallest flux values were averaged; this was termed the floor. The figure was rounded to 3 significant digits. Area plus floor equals 886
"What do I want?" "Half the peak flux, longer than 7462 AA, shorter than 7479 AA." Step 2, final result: 20.52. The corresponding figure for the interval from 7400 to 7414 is 19.20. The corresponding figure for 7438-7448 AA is 18.60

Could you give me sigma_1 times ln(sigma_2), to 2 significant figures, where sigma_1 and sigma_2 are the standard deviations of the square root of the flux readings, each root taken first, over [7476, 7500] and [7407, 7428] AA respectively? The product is -0.27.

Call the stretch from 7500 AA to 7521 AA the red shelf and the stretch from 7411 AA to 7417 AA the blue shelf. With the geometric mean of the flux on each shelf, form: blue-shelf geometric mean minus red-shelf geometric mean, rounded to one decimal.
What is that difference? -3.0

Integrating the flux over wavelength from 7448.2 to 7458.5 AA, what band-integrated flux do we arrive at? 366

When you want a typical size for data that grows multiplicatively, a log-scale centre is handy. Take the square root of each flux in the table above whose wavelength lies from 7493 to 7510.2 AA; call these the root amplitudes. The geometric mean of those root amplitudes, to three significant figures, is 5.97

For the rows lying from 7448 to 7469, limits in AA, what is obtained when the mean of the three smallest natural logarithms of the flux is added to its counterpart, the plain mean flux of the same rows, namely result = 38.7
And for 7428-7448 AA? 37.7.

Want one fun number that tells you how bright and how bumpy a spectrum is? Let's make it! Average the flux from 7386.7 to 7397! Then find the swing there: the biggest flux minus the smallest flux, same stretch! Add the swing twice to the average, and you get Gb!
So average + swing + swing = 46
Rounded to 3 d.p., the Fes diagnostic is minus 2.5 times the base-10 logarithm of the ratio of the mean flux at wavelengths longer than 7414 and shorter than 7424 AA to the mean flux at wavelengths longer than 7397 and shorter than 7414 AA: -0.035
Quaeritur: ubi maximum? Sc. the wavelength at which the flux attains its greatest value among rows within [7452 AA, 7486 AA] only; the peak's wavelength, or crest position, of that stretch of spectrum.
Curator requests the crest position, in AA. 7477.40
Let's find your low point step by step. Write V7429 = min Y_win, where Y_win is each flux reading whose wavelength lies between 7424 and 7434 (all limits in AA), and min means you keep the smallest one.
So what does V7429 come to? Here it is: 28.14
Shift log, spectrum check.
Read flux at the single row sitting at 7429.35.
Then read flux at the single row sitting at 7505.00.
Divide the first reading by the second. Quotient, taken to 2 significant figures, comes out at 0.99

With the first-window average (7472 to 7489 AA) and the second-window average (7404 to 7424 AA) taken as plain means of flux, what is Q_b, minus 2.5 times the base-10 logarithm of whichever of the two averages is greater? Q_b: -3.96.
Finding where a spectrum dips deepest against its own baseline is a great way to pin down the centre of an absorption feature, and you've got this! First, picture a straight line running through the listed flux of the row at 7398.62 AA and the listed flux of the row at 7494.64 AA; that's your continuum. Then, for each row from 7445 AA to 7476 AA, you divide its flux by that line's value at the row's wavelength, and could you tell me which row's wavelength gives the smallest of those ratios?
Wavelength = 7463.64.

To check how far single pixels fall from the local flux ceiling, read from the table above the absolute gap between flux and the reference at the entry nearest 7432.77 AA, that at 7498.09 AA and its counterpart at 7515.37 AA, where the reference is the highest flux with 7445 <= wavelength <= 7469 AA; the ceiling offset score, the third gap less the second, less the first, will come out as -12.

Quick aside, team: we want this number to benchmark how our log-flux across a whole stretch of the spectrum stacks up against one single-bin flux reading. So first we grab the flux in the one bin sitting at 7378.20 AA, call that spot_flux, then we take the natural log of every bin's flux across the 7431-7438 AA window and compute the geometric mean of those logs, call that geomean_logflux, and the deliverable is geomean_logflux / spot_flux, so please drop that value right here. 0.096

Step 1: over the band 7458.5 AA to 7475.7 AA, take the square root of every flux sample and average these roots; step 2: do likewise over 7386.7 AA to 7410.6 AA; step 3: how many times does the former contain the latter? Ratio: 1.01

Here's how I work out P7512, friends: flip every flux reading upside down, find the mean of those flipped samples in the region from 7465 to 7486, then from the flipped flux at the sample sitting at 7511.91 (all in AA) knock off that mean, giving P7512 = 0.0015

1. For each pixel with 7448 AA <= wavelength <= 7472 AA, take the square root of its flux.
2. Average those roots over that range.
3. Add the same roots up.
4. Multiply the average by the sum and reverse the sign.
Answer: -247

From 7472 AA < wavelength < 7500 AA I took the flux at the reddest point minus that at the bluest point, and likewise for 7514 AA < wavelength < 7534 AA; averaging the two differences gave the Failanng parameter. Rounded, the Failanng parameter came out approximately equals -4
